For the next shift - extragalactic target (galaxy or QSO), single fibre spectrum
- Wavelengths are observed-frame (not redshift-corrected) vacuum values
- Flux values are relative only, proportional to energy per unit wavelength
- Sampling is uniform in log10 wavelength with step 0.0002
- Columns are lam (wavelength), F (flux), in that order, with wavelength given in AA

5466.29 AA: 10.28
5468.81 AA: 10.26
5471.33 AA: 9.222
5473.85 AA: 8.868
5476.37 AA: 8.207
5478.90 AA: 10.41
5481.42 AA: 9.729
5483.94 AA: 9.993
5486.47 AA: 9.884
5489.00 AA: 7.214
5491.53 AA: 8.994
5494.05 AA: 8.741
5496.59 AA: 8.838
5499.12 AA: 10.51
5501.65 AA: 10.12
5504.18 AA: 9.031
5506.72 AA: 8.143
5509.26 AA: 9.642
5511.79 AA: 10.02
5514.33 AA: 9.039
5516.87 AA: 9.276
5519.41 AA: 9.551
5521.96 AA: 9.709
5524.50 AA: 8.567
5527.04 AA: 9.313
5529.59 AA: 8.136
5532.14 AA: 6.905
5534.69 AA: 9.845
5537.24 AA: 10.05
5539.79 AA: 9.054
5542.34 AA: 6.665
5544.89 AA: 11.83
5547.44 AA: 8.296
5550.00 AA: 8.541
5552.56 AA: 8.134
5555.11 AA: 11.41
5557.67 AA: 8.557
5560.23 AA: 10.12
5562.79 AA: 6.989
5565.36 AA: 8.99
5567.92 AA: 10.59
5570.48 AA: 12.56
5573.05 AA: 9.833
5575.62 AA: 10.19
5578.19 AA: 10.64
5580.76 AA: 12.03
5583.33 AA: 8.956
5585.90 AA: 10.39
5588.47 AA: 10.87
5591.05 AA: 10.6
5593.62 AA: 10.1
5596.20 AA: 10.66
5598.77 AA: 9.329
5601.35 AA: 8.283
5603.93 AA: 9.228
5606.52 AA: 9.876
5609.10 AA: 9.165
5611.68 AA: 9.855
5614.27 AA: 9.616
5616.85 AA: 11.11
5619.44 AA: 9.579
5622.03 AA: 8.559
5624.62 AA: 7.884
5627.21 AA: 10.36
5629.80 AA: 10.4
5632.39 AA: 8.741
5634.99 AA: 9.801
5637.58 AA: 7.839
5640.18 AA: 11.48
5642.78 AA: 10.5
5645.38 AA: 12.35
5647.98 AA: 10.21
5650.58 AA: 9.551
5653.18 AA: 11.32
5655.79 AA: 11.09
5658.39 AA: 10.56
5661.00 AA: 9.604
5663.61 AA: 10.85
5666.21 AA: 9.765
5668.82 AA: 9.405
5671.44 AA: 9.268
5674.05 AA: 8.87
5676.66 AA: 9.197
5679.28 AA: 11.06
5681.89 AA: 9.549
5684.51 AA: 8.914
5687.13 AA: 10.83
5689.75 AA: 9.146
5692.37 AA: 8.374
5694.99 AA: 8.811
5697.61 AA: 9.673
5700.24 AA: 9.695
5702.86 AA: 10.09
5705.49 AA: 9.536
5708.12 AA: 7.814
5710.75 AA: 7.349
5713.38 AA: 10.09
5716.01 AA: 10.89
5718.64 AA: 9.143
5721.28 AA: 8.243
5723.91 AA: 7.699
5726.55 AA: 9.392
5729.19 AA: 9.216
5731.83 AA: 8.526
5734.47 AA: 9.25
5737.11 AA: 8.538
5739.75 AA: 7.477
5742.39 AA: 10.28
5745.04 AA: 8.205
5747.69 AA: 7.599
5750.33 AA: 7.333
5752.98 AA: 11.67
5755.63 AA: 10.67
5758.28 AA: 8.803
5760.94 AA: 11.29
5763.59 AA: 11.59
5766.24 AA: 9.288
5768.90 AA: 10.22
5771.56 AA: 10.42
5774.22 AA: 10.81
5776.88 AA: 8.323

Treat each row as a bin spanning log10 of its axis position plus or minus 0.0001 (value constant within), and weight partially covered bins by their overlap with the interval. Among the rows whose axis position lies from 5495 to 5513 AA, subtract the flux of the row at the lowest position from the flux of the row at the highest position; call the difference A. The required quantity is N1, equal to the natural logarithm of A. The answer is 0.17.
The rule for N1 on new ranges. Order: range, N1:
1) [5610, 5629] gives -0.68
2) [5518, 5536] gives -1.22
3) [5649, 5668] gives -1.54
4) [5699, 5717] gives 0.18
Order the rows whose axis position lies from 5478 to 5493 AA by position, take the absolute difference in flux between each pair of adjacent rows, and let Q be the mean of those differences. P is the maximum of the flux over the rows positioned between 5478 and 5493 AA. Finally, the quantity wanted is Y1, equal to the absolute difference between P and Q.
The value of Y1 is 9.3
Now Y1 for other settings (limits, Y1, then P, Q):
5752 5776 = 10.5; 11.67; 1.18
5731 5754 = 10.1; 11.67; 1.57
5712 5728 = 9.8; 10.89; 1.14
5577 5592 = 10.7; 12.03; 1.33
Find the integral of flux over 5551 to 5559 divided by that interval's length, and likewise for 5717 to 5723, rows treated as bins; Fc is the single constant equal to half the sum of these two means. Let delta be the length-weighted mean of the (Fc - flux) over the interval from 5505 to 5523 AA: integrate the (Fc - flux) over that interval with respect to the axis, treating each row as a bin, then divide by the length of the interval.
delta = -0.3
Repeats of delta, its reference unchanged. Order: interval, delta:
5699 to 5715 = -0.1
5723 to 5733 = 0.3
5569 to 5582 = -2.0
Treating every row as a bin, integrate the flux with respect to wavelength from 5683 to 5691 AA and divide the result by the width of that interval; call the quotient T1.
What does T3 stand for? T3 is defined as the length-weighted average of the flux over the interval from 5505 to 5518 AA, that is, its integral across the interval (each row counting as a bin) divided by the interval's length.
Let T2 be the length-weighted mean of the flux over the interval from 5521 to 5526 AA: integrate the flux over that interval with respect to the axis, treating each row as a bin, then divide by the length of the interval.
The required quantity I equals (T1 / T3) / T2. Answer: 0.114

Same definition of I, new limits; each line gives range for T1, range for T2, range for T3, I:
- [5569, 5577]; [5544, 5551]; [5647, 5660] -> 0.109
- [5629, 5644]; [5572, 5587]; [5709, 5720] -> 0.102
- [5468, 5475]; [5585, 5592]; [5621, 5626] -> 0.107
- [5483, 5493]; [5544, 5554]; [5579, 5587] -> 0.094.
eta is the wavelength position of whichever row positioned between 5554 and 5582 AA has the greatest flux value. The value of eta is 5570.48 AA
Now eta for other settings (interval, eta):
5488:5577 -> 5570.48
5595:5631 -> 5616.85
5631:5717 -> 5645.38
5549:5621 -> 5570.48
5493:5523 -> 5499.12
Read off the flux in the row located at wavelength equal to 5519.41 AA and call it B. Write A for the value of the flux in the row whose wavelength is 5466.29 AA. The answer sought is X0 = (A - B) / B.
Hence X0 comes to 0.1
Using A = 10.28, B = 9.551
